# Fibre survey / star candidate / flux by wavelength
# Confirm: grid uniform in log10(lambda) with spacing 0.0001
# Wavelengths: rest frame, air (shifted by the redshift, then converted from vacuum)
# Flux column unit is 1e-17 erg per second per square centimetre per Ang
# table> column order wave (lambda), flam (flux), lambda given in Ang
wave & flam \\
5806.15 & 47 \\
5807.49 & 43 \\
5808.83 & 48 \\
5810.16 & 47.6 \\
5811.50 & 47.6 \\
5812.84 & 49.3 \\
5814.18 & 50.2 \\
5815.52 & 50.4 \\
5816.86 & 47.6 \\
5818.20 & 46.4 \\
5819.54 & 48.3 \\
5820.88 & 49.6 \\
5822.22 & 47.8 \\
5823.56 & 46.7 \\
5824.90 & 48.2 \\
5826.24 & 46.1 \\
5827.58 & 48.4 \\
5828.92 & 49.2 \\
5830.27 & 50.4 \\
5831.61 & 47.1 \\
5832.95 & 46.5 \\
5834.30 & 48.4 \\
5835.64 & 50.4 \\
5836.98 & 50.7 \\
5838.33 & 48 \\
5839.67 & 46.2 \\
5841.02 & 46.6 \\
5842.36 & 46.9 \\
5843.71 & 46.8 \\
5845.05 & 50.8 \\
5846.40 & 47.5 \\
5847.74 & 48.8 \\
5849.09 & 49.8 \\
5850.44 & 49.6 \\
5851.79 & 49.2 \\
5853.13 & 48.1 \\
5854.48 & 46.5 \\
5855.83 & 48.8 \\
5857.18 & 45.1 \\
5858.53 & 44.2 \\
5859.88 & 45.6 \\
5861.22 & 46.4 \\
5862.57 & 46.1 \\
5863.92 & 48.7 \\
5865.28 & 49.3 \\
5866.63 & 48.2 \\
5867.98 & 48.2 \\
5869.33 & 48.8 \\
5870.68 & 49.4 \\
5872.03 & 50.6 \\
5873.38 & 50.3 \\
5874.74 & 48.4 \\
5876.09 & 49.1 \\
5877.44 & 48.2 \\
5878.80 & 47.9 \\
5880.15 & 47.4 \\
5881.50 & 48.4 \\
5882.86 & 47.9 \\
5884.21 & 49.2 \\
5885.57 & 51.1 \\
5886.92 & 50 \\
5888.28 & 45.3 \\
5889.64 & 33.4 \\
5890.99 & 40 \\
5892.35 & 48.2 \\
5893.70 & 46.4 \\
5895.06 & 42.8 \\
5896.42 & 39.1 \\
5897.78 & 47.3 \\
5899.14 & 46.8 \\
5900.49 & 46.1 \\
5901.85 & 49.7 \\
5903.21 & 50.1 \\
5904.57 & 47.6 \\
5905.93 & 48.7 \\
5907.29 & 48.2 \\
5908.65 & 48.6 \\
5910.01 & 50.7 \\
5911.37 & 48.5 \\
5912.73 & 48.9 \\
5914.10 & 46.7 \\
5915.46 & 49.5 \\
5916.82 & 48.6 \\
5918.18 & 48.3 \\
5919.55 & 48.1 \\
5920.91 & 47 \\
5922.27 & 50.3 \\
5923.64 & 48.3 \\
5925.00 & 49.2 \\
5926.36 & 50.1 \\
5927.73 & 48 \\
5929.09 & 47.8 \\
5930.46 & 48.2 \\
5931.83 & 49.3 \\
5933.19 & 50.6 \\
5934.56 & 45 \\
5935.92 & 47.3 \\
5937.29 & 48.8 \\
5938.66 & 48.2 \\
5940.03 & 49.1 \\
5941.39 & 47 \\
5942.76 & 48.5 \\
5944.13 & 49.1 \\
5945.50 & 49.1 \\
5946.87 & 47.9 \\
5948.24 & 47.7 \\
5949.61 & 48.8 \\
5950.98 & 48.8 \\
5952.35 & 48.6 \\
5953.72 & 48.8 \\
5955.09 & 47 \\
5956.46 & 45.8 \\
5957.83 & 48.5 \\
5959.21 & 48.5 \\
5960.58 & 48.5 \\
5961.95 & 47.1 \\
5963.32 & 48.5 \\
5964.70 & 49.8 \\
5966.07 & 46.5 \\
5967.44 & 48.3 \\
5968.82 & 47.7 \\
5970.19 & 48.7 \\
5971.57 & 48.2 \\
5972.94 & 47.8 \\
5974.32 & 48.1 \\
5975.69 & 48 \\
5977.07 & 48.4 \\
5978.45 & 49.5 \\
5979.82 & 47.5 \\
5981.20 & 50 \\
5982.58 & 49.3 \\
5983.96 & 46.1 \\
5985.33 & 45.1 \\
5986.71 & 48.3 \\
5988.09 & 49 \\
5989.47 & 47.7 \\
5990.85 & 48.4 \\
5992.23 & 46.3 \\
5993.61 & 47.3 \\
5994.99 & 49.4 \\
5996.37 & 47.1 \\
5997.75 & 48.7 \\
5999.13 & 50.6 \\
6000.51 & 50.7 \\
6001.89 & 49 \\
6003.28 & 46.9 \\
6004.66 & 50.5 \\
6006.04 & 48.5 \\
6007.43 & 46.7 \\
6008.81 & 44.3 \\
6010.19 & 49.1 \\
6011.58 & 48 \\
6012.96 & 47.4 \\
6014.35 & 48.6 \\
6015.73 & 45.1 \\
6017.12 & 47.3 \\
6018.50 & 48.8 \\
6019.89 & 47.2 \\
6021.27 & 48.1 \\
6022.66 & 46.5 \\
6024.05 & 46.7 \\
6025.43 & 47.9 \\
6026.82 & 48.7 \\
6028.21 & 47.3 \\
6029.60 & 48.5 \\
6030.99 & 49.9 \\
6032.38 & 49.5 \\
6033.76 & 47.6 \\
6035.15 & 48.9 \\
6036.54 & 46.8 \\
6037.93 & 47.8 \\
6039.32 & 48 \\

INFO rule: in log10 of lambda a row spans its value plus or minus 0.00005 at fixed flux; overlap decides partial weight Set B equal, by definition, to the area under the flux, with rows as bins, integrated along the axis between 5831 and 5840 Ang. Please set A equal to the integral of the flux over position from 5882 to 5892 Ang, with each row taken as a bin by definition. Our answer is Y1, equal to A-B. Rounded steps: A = 454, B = 435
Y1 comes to 19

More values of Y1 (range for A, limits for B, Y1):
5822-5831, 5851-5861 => -35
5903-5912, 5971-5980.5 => -19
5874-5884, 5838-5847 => 55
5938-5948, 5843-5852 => 44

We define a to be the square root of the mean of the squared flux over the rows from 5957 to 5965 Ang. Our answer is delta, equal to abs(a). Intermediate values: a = 48.5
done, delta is 48.5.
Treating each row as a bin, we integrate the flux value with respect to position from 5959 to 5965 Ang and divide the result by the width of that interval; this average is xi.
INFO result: 48.4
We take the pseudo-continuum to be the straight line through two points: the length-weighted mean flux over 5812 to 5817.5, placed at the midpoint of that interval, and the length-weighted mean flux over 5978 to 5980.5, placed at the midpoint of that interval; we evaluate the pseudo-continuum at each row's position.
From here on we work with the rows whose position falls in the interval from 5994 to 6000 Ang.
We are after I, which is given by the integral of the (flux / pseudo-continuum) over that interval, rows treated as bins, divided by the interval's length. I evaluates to 1.01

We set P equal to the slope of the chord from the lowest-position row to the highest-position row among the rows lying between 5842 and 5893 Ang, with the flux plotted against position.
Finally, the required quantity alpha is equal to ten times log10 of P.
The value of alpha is -16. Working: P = 0.03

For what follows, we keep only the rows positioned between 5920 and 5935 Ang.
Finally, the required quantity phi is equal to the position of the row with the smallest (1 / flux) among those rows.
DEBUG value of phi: 5933.19 Ang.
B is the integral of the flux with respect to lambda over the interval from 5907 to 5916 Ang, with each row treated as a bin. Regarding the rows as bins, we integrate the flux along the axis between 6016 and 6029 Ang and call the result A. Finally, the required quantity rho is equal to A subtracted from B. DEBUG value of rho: -179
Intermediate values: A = 618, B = 439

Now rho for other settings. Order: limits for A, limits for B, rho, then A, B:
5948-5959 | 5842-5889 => 1736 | 528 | 2264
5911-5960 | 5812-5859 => -105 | 2368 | 2263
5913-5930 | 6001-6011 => -345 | 824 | 479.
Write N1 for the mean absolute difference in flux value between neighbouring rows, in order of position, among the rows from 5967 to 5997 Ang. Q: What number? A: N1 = 1.3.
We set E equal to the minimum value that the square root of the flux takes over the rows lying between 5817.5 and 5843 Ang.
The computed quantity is 6.79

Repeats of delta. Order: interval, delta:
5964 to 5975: 48.1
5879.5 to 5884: 47.9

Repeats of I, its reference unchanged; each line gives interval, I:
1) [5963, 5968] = 0.99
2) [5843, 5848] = 0.99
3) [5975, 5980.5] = 1.00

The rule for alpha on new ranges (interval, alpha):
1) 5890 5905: -3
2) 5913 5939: -12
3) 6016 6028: -8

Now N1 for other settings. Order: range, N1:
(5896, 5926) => 1.7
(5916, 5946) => 1.4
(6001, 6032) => 1.8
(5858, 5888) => 0.9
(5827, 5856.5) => 1.5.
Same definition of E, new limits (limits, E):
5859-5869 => 6.75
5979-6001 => 6.72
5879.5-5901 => 5.78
